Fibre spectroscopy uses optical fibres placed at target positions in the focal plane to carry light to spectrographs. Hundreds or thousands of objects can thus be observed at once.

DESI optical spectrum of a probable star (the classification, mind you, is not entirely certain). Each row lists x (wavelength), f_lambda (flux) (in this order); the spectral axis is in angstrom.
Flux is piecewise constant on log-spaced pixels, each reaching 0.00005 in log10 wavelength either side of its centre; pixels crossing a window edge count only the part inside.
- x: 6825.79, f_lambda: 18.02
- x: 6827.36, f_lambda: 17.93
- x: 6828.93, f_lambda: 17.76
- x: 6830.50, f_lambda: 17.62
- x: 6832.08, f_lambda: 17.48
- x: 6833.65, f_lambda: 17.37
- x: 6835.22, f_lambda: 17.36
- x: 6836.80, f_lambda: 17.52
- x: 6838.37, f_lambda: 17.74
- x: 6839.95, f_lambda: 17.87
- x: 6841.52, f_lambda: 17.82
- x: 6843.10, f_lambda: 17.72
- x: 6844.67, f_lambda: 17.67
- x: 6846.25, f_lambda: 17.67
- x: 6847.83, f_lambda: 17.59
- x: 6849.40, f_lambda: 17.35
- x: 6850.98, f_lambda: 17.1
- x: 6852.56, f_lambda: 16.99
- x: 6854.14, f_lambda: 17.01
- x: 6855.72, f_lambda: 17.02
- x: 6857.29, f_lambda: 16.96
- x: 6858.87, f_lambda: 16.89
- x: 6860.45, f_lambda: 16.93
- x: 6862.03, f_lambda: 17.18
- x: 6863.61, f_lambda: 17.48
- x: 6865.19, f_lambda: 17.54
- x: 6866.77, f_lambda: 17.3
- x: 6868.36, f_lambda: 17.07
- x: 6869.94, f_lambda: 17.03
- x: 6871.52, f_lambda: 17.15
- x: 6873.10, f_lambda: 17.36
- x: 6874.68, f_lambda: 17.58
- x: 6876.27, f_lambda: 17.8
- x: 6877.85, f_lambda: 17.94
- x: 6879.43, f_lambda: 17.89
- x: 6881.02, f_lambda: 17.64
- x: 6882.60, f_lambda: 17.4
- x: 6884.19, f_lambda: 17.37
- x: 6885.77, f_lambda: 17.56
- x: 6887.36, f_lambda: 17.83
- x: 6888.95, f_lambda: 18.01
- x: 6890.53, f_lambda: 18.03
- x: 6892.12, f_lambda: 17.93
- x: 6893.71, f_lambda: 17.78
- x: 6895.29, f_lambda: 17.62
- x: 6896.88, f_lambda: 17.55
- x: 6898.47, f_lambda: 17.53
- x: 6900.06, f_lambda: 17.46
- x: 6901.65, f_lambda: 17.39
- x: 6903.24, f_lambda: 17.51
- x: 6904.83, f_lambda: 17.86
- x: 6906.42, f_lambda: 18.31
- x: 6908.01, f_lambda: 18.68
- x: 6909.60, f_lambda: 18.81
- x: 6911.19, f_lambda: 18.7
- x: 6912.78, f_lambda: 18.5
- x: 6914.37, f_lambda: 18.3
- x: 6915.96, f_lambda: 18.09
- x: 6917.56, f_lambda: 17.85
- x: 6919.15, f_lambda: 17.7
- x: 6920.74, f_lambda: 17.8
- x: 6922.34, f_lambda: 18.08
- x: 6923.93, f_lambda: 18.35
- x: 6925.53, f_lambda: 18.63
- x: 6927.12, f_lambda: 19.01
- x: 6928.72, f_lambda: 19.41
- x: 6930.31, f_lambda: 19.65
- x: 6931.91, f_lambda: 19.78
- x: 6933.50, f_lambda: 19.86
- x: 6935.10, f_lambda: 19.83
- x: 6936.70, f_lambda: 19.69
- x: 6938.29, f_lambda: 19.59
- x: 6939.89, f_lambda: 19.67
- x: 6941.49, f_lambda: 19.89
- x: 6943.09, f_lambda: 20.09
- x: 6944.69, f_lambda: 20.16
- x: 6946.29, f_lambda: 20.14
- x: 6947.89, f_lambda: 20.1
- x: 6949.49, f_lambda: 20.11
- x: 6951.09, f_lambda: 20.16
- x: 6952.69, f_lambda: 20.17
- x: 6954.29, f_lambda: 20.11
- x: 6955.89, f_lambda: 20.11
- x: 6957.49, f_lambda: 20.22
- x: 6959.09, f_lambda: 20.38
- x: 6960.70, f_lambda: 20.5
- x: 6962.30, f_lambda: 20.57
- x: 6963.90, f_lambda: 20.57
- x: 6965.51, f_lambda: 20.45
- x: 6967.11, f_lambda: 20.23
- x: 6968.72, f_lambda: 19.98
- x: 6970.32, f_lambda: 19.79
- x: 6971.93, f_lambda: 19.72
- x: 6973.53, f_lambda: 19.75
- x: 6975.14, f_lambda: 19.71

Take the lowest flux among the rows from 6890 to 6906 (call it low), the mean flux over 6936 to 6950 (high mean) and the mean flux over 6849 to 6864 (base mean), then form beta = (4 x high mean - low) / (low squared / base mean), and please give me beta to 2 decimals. 3.52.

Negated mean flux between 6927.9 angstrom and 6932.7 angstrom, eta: -19.6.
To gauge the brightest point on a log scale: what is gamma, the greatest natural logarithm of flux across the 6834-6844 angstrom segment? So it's 2.88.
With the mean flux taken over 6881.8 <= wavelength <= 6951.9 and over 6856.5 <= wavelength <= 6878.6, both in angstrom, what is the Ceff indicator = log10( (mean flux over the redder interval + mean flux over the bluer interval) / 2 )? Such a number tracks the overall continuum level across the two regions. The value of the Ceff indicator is 1.25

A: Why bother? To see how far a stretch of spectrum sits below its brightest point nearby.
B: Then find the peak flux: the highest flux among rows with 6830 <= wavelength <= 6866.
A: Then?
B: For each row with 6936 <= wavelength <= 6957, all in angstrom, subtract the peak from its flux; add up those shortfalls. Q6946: 28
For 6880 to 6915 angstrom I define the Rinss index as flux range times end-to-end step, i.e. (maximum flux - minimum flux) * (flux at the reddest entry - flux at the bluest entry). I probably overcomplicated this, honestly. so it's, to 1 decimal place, 1.0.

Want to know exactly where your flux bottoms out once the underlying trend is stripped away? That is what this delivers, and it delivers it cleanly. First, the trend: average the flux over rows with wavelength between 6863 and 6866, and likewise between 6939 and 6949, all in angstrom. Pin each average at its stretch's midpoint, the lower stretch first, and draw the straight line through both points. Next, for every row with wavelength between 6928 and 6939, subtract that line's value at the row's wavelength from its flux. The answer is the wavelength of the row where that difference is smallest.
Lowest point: 6938.29 angstrom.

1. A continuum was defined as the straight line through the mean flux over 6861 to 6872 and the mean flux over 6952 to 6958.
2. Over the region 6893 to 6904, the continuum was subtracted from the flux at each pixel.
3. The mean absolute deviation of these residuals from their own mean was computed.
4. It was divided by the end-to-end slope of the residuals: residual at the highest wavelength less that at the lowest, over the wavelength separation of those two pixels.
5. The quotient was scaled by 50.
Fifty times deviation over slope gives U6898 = -144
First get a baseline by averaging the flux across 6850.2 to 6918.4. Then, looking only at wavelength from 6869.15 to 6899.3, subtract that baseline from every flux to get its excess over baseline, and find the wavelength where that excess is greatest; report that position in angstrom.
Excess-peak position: 6890.53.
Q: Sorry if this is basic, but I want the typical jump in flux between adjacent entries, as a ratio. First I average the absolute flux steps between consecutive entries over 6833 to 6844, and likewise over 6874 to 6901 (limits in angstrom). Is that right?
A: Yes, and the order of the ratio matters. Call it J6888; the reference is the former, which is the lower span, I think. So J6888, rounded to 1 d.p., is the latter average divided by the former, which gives 1.2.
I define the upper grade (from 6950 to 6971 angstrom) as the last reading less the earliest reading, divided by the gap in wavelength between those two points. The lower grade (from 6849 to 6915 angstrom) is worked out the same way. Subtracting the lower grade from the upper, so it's -0.034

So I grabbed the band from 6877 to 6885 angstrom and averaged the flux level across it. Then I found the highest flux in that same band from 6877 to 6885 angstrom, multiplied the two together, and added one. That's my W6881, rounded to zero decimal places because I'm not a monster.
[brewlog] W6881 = 318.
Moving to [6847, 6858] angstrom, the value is 303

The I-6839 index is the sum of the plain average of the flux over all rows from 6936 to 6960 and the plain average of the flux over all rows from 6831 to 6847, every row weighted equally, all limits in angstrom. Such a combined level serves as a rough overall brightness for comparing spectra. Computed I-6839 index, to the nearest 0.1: 37.7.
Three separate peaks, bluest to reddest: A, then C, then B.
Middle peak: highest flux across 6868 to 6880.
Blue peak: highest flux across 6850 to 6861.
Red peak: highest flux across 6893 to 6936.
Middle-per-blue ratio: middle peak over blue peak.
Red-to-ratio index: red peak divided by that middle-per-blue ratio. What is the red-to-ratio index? 18.9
